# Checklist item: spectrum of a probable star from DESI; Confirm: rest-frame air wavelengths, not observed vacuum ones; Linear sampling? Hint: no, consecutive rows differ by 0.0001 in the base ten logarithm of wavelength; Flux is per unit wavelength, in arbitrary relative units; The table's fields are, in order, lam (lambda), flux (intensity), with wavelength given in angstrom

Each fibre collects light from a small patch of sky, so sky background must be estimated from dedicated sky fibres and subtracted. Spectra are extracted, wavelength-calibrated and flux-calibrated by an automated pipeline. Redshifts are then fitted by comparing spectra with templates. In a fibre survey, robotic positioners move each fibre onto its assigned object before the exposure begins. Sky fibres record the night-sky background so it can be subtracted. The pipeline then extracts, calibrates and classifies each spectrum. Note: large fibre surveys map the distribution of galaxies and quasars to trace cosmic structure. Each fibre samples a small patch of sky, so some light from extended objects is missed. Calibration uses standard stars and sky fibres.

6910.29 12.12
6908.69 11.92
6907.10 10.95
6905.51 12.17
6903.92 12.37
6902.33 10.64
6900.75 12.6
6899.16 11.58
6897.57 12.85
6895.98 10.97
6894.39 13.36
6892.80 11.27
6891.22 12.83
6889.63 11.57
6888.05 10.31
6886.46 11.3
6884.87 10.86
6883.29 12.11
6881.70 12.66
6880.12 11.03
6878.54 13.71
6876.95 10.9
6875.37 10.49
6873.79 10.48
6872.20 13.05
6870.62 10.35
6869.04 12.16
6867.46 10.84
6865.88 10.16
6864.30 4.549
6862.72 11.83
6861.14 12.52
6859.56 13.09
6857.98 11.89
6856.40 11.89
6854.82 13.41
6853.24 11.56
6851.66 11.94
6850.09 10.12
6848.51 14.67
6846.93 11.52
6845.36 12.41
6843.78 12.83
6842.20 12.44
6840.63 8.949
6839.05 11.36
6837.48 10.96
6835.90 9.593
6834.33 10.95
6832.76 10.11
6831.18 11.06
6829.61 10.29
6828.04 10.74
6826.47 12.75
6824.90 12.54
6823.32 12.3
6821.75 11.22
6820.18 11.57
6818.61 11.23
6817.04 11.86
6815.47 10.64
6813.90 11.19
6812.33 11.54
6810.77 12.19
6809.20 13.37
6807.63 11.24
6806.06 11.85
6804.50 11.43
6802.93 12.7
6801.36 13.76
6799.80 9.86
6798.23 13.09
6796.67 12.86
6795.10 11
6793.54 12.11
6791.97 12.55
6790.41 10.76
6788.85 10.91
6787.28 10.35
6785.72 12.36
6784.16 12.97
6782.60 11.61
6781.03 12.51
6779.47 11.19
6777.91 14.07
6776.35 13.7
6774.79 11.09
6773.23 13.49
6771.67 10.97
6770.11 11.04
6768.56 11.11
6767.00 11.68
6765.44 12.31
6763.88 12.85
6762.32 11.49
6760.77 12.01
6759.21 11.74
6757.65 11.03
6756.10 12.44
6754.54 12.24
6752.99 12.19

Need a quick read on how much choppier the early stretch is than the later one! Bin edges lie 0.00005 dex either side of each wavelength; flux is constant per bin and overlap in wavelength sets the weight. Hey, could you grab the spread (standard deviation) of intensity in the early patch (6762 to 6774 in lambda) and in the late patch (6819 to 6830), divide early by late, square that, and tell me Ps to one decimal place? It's 1.0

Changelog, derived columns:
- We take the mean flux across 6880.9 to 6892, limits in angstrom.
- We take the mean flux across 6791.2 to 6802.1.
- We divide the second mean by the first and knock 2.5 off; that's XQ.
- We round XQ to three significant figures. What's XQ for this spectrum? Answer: -1.46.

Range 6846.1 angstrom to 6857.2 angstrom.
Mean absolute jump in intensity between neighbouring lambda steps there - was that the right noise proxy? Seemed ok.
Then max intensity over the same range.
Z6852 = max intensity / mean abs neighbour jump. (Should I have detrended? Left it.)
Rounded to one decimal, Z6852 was 6.6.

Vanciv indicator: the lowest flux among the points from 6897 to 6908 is 10.64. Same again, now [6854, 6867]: 4.549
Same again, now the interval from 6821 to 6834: 10.11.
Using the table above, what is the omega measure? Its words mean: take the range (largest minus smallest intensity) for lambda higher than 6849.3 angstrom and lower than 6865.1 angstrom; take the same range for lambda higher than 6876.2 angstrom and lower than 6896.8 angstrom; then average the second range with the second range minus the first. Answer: -1.0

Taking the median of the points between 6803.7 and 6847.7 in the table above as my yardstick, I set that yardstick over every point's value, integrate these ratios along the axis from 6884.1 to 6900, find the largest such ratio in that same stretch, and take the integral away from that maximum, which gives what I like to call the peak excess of -14.5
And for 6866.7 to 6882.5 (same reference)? -14.6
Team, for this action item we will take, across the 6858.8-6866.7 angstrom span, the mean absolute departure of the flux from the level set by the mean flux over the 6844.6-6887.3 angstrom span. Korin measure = 2.2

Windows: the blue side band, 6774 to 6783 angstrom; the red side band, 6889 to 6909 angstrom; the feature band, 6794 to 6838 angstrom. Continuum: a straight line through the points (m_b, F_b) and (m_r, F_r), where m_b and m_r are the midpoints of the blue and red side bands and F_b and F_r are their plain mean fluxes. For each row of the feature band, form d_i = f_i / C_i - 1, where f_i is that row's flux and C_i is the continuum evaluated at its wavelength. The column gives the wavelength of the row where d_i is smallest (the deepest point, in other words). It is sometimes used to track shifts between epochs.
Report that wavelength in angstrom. 6835.90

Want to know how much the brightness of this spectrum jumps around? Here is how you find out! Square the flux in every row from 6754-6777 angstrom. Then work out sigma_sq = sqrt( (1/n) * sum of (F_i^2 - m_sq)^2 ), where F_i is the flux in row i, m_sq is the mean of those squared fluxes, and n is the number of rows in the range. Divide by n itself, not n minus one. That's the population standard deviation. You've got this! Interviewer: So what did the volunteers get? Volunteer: 21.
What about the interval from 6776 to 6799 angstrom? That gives 26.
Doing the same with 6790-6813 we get 25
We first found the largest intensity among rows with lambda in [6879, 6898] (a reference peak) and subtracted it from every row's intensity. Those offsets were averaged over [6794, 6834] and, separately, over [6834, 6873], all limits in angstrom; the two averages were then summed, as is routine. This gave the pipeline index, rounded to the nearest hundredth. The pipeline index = -3.62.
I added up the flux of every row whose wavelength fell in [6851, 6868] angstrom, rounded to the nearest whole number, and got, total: 124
